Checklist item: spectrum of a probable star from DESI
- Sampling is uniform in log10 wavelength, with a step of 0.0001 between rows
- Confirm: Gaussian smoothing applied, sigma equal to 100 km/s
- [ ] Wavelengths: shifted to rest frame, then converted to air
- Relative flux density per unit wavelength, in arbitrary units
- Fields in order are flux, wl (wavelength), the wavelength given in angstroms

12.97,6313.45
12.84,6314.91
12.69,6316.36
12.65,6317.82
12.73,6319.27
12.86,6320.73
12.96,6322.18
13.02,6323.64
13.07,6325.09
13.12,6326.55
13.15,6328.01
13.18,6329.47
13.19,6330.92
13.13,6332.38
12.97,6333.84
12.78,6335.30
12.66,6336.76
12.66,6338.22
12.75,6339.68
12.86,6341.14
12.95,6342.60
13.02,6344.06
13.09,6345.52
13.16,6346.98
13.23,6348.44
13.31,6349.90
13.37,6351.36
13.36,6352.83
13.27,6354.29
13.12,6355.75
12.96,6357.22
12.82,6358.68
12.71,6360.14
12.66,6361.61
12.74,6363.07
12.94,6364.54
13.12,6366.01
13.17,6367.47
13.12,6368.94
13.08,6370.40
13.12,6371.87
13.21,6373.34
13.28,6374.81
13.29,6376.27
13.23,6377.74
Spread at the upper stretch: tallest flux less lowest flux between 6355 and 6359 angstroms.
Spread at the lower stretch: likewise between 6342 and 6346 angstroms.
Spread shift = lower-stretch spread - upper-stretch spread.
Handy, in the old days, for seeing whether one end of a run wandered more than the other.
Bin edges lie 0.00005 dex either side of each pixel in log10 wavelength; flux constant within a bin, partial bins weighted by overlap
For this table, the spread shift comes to -0.16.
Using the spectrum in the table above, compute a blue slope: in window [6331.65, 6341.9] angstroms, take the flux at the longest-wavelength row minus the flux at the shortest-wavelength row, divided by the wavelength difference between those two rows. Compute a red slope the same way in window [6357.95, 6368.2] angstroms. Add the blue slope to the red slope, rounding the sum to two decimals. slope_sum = 0.01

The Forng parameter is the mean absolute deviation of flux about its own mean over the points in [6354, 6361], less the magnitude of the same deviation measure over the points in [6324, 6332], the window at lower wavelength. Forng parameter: 0.14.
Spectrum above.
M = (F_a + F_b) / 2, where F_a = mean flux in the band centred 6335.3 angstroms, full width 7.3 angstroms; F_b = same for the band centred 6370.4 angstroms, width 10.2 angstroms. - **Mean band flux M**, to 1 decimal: 13.0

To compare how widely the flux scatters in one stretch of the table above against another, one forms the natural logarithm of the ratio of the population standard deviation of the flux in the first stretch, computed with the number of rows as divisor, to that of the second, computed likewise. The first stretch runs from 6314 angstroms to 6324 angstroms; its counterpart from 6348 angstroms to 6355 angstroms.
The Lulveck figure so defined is 0.88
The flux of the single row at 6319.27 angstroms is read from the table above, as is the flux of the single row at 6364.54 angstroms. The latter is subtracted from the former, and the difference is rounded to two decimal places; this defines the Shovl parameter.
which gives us -0.21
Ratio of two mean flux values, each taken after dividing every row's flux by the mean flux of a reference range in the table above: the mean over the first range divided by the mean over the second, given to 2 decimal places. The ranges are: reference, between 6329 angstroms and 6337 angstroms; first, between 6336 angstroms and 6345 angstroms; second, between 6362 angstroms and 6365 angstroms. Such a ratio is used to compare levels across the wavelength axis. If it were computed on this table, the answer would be 1.00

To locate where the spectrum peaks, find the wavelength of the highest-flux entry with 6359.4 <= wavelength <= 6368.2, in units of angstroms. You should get 6367.47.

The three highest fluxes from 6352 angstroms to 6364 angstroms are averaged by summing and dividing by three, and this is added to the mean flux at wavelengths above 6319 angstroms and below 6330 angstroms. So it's 26.26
